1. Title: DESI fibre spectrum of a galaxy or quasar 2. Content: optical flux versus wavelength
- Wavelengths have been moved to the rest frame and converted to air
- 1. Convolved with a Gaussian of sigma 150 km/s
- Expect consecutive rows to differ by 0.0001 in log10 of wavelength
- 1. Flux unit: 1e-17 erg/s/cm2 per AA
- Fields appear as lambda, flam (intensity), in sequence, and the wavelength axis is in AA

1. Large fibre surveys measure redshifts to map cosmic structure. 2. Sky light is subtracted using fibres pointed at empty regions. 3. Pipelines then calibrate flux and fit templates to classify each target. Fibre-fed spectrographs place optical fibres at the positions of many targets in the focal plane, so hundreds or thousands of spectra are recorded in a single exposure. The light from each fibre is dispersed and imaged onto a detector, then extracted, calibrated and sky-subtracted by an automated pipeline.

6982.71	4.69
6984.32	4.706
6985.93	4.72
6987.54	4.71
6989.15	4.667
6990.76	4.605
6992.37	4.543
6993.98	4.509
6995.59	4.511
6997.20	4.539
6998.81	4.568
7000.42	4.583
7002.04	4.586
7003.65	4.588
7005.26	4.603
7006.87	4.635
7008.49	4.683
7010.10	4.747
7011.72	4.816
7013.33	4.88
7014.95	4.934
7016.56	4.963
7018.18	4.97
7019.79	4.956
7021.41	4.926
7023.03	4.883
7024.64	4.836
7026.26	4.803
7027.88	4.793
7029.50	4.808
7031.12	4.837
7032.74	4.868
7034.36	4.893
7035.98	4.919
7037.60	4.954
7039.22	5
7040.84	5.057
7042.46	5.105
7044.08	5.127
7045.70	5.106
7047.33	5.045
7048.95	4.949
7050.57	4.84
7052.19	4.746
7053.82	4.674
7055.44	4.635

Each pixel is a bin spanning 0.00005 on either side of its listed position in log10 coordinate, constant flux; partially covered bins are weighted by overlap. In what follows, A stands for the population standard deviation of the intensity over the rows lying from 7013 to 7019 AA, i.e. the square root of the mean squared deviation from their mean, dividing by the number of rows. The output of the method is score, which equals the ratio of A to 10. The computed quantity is 0.0035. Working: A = 0.035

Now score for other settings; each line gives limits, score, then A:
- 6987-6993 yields 0.0063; 0.063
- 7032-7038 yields 0.0032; 0.032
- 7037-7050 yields 0.0065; 0.065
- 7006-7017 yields 0.0116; 0.116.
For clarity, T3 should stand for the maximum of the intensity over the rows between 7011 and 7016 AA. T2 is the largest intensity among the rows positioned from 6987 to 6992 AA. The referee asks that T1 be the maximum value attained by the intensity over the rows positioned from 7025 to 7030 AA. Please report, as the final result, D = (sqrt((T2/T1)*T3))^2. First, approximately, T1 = 4.808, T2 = 4.71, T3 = 4.934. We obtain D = 4.8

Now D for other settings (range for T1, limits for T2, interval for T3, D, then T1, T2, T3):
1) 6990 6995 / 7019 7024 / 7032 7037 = 5.3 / 4.605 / 4.956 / 4.919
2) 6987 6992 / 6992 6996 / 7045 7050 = 4.9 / 4.71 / 4.543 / 5.106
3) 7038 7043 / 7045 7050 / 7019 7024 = 5.0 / 5.105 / 5.106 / 4.956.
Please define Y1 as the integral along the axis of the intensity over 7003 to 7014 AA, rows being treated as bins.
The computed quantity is 52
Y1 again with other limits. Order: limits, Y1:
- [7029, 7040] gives 54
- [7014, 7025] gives 54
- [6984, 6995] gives 51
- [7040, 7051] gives 55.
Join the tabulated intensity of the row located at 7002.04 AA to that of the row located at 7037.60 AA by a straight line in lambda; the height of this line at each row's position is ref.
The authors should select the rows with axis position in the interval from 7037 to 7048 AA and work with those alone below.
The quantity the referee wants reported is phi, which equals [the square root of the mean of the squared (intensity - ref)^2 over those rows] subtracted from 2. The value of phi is 1.994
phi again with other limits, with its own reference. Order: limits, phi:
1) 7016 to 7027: 1.970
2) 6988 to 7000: 1.981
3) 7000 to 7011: 1.998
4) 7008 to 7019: 1.966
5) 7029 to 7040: 1.998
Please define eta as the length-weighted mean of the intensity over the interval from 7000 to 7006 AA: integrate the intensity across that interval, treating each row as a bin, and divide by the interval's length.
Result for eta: 4.59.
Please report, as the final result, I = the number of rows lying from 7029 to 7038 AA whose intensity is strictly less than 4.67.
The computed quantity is 0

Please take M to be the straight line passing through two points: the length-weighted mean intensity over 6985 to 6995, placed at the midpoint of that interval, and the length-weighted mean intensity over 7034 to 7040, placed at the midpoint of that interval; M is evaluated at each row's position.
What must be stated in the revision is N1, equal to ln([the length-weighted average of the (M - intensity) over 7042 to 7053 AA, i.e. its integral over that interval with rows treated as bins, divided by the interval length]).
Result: -3.4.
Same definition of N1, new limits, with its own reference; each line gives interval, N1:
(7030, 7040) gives -3.8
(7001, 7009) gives -2.2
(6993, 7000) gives -2.0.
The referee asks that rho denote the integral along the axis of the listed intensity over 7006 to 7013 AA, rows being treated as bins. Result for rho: 33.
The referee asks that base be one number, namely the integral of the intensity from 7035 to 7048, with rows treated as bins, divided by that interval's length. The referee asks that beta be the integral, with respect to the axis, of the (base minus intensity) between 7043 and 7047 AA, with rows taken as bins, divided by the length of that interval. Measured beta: -0.07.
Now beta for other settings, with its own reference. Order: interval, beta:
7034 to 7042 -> 0.06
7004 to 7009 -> 0.40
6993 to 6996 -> 0.53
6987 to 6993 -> 0.41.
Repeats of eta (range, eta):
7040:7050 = 5.06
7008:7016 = 4.82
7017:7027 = 4.90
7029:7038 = 4.88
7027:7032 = 4.81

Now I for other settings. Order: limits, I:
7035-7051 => 0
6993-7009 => 9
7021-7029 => 0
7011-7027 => 0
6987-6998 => 6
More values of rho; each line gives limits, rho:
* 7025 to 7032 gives 34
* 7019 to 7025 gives 29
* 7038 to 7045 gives 35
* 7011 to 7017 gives 29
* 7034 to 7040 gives 30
